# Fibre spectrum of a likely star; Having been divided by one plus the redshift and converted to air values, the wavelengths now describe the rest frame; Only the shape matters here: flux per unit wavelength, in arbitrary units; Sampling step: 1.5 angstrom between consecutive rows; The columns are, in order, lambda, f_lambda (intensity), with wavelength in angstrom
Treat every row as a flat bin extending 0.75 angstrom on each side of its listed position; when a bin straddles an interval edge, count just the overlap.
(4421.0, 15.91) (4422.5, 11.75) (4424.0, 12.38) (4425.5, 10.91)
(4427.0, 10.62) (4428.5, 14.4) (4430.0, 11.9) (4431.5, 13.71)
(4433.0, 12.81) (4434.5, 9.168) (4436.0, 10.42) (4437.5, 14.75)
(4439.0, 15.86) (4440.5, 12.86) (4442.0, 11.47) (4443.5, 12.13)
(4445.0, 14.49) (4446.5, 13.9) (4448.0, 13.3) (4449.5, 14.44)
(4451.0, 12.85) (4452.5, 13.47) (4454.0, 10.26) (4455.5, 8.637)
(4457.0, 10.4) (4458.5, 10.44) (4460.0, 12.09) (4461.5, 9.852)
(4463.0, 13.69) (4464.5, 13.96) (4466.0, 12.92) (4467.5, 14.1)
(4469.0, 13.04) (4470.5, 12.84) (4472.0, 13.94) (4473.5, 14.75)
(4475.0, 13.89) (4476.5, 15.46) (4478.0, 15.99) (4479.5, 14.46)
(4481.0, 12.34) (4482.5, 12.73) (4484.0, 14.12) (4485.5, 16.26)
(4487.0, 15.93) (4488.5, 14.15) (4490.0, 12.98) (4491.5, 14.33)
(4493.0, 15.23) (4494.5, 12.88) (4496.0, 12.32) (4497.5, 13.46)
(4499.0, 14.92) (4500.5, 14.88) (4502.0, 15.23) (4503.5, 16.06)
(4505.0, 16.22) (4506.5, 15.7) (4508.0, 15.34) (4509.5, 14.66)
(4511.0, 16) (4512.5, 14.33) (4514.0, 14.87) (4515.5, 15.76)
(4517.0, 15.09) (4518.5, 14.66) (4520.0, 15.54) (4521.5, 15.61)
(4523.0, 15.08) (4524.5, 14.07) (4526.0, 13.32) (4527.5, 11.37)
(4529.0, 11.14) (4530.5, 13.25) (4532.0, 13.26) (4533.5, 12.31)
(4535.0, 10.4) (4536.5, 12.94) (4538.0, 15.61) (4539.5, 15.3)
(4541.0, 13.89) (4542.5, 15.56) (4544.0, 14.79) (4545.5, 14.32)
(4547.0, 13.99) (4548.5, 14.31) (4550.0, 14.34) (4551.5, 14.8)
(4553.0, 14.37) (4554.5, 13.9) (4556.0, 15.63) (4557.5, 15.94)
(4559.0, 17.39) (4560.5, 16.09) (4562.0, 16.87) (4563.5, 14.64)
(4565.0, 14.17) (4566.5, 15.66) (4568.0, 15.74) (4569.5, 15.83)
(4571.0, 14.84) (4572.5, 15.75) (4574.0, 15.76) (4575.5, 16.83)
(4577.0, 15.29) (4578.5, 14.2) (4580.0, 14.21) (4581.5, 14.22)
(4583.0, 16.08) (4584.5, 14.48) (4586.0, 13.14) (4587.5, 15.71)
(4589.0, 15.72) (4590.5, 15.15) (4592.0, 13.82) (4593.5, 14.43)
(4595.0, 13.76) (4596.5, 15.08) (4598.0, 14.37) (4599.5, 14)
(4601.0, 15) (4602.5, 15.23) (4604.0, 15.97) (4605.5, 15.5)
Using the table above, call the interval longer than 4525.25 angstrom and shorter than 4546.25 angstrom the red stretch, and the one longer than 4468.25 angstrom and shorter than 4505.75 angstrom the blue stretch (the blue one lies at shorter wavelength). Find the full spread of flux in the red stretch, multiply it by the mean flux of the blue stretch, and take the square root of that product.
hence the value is 8.6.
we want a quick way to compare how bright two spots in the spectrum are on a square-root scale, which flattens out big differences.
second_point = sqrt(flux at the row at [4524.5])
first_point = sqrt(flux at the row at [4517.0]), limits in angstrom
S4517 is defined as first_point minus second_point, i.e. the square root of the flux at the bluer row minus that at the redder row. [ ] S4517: 0.13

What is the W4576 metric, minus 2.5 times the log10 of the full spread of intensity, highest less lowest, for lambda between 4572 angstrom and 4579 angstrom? -1.0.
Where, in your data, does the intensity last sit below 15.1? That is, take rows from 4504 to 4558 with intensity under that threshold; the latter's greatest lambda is 4554.5 angstrom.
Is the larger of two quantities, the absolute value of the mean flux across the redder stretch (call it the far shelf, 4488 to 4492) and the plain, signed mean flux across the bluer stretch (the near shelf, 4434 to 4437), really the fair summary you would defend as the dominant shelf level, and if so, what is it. 13.8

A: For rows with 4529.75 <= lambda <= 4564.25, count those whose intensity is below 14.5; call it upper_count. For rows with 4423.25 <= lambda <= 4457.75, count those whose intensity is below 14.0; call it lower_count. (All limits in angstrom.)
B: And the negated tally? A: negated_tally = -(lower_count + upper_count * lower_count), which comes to -234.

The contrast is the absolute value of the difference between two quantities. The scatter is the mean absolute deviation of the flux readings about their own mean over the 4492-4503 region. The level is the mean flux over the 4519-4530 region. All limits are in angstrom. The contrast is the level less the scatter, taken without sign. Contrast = 12.7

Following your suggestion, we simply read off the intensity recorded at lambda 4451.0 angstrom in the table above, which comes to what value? 12.85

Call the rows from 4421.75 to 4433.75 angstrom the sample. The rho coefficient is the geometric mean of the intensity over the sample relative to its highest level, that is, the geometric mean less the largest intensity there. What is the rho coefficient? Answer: -2.1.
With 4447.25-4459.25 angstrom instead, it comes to -2.9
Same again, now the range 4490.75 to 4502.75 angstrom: -1.1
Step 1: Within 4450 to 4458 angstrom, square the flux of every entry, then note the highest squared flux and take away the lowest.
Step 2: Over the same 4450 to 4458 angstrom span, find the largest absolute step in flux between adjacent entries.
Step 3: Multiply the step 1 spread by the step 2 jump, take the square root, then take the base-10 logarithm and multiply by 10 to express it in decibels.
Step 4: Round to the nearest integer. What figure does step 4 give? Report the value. 13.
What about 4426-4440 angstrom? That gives 14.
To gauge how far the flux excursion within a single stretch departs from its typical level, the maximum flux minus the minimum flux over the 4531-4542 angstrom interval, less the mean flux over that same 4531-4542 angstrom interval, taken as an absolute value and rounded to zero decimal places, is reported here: 8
